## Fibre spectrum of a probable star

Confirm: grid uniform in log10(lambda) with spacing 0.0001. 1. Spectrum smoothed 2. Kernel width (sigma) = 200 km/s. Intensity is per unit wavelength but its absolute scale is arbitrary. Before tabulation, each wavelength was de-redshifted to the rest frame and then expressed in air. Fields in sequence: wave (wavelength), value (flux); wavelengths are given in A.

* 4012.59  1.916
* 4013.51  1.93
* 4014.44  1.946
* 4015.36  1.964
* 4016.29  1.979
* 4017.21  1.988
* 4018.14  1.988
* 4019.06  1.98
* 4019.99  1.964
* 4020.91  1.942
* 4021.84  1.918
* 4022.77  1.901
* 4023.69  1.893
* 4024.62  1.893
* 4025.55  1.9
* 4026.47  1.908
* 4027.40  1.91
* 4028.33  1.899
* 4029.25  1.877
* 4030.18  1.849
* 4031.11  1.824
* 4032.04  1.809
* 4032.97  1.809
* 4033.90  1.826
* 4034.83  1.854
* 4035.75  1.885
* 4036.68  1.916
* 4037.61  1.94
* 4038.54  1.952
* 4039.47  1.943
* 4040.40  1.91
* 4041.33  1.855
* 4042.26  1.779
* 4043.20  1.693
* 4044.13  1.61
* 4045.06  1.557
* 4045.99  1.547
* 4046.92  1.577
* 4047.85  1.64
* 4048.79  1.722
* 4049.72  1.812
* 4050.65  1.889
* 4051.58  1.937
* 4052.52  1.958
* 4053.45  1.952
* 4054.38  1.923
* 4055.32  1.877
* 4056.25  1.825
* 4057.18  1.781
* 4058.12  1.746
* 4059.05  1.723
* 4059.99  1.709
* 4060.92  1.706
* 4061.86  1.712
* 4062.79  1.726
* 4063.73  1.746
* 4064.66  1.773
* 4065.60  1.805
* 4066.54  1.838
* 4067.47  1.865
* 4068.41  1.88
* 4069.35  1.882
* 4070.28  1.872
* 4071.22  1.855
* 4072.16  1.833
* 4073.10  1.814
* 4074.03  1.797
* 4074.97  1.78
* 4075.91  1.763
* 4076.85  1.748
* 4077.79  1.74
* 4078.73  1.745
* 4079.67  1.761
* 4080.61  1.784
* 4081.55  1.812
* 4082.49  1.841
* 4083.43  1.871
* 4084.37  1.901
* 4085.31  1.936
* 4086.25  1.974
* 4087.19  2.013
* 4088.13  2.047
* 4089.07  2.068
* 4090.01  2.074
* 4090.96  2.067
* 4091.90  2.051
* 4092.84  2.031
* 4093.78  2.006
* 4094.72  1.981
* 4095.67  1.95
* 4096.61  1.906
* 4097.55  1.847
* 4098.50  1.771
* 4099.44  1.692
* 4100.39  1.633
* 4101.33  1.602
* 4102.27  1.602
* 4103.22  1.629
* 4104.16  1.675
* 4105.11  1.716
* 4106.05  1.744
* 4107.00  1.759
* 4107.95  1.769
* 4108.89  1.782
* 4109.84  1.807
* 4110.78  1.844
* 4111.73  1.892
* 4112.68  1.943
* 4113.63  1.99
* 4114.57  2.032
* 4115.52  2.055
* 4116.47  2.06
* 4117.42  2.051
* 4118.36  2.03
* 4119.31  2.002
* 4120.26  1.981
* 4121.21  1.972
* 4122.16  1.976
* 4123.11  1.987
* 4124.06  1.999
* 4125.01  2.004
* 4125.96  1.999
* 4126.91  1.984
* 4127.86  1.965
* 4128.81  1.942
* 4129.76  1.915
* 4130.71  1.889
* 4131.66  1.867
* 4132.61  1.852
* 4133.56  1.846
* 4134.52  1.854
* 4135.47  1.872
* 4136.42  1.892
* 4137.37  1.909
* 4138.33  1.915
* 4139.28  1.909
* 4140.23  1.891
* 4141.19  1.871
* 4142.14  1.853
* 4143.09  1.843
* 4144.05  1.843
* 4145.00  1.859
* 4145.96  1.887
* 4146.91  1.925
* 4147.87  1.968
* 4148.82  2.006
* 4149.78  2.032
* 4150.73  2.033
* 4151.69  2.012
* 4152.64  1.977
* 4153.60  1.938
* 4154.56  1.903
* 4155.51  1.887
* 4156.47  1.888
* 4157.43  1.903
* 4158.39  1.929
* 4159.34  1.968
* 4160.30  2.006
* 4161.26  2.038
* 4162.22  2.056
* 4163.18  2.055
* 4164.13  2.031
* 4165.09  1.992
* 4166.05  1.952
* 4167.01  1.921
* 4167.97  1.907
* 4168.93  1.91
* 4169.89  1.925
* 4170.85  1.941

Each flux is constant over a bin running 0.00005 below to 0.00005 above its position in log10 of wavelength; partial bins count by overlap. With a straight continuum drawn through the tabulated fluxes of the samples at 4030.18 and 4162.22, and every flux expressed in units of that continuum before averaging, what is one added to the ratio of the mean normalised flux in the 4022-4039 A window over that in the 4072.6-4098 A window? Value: 2.04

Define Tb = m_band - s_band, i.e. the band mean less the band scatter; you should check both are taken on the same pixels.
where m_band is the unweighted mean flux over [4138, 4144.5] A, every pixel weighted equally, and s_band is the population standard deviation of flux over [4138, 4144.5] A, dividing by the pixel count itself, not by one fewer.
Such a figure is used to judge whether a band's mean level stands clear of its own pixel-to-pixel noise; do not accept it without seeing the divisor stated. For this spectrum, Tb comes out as 1.85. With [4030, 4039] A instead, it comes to 1.82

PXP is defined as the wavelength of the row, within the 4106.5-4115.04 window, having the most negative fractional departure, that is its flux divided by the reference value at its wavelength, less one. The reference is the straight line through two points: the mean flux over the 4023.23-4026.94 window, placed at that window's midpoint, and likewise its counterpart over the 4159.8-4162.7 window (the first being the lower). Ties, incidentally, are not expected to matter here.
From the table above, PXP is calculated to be 4107.00 A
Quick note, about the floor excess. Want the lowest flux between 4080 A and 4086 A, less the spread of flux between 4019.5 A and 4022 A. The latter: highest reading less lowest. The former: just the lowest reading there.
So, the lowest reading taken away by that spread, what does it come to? 1.738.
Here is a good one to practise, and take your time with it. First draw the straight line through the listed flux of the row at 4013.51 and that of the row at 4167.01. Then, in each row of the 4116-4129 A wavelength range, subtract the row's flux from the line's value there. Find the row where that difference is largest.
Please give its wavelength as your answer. 4128.81 A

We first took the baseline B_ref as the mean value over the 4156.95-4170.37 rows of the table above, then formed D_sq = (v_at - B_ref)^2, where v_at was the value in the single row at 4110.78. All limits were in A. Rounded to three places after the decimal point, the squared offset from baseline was 0.016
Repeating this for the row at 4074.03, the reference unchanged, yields 0.030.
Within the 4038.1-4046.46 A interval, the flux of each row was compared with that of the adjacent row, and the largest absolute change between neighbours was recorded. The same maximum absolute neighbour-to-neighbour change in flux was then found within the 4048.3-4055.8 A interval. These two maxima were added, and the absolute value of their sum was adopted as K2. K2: 0.18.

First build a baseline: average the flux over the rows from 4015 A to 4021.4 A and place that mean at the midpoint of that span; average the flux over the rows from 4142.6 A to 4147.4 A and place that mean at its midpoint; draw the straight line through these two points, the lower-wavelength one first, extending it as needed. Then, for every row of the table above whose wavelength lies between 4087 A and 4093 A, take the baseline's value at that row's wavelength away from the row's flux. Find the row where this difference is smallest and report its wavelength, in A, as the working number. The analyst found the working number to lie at 4087.19 A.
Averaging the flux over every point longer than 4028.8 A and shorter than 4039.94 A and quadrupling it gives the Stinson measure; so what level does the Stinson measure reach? 7.5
